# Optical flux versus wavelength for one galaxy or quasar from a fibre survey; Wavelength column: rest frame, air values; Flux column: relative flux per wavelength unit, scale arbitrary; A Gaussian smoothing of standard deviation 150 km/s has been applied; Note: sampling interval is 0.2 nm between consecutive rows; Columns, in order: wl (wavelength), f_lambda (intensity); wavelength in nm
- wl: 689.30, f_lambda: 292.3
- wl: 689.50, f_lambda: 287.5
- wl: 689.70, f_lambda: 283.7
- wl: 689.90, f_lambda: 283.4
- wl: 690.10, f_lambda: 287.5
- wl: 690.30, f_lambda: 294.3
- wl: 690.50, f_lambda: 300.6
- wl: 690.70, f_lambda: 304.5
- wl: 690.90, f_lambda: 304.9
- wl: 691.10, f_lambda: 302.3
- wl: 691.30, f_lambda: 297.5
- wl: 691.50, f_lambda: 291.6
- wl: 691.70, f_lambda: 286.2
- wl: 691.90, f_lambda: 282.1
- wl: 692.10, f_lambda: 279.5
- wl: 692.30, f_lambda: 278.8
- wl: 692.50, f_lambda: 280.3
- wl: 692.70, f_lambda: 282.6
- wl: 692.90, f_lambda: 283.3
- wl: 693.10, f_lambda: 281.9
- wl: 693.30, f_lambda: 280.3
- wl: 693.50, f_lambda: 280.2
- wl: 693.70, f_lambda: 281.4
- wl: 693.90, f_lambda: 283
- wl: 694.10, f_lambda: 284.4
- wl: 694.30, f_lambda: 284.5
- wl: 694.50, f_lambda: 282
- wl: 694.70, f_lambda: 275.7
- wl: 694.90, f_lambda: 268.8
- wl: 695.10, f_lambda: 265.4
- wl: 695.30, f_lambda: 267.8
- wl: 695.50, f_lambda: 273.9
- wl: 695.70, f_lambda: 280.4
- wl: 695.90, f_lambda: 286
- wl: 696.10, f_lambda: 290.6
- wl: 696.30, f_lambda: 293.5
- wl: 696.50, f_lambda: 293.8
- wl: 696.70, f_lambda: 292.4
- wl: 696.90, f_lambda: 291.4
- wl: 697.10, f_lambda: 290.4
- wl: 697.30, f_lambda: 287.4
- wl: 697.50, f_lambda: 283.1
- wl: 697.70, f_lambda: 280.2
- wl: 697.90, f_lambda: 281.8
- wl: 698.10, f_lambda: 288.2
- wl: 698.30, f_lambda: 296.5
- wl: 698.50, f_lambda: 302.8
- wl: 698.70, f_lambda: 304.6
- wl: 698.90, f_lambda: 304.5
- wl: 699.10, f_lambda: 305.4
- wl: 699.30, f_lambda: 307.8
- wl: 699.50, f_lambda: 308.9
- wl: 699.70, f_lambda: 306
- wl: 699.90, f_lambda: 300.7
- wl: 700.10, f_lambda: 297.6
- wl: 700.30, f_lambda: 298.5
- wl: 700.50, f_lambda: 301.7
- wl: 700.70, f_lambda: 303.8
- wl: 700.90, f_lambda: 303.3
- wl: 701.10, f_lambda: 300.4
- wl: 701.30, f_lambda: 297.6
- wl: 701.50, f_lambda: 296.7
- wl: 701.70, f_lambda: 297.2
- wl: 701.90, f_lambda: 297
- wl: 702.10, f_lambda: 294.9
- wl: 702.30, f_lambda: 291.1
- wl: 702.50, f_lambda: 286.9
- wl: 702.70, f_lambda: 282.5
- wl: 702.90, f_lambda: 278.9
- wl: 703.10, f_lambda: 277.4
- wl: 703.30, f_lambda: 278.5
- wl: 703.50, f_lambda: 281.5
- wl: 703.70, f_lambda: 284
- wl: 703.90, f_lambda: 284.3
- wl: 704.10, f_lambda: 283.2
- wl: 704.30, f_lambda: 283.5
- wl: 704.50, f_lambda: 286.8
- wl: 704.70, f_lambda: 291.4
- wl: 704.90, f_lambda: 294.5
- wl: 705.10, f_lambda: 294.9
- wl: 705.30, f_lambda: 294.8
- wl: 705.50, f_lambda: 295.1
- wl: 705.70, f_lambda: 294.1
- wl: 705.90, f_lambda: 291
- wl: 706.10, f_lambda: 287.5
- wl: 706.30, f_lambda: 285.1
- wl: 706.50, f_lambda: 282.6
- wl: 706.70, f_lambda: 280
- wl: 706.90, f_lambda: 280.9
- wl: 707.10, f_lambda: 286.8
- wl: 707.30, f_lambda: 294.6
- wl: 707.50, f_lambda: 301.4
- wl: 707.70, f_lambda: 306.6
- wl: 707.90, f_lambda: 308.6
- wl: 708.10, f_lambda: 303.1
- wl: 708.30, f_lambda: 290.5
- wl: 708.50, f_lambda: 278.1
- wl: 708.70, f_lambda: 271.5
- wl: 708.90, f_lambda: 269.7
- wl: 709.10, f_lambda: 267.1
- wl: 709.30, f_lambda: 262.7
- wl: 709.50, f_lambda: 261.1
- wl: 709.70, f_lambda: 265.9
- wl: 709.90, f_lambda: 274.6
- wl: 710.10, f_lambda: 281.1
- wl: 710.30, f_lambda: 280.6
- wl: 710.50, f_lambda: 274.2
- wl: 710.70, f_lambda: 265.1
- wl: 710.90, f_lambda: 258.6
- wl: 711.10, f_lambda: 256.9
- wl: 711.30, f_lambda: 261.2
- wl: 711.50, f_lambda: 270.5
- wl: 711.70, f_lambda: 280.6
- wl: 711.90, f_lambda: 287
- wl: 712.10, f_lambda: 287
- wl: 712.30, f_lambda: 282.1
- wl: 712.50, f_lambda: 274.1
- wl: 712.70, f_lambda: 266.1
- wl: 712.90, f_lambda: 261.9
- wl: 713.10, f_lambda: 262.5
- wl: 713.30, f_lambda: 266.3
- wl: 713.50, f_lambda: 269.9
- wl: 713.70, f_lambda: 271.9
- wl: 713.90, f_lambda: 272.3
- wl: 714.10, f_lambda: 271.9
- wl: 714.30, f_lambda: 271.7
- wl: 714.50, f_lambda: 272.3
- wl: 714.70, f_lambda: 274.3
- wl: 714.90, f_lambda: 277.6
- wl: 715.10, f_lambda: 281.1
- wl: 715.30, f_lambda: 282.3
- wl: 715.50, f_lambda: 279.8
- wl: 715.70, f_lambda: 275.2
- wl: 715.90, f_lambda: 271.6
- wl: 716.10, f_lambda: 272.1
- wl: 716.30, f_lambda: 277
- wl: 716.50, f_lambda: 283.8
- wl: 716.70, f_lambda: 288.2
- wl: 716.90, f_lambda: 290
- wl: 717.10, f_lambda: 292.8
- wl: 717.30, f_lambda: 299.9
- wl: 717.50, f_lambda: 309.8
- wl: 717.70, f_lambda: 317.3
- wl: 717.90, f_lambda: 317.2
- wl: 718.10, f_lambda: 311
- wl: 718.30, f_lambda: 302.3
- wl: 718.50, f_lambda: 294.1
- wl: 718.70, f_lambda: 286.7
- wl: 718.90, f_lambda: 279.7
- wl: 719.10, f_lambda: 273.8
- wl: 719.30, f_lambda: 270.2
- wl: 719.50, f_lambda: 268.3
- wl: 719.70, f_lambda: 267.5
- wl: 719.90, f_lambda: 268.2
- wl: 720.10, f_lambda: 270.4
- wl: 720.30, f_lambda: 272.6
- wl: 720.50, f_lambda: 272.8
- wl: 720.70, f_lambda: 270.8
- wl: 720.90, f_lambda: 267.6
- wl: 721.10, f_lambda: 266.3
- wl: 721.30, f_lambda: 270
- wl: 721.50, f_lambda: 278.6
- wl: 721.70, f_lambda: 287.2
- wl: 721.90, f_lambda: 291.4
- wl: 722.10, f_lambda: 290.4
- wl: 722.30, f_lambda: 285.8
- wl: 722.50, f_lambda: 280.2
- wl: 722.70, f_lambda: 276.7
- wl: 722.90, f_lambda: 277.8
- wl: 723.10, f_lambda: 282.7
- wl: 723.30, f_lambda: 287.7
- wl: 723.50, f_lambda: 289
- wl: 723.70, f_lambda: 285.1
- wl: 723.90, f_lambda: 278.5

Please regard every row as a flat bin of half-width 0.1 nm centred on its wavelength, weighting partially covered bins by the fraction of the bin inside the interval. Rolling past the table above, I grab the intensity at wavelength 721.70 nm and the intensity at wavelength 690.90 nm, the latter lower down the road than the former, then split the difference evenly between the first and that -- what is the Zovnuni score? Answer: 296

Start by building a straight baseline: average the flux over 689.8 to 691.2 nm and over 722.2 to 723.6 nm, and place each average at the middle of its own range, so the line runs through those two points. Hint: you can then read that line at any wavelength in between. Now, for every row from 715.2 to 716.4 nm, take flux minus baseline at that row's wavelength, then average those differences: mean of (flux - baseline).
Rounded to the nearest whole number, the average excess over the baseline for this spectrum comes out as -10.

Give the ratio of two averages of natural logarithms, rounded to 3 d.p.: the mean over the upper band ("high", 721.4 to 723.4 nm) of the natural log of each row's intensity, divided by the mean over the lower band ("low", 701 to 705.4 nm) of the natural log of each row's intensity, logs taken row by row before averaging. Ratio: 0.997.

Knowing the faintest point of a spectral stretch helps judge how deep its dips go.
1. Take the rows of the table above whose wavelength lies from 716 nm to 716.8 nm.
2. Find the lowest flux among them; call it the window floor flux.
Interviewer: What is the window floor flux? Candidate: 272.1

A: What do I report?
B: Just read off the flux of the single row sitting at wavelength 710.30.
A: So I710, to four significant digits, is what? 280.6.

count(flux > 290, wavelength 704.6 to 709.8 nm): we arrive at 13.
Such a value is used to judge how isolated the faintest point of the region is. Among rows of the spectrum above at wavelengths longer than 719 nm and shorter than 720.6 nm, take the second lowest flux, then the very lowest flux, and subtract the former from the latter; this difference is -0.7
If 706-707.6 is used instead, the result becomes -0.9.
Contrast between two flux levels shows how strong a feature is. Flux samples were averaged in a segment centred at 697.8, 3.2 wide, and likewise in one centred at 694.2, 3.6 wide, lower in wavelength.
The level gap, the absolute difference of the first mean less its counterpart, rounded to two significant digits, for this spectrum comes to 15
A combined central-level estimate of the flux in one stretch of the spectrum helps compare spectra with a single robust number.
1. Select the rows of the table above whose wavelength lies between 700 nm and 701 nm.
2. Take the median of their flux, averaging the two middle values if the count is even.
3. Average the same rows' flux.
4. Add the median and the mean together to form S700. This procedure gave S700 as 603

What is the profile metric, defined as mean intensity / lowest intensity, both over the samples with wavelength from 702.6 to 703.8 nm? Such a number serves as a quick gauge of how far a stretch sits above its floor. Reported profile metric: 1.01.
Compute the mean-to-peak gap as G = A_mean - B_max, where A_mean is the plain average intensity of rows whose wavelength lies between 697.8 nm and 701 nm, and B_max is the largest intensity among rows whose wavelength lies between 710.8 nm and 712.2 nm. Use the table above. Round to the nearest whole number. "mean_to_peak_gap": 14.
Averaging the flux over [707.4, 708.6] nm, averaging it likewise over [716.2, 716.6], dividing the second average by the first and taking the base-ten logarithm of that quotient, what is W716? -0.03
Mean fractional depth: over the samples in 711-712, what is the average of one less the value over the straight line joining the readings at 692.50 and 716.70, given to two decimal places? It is 0.05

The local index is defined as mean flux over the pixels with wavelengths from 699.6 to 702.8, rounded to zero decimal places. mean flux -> 297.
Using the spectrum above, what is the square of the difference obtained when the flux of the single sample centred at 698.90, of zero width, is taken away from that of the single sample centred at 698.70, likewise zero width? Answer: 0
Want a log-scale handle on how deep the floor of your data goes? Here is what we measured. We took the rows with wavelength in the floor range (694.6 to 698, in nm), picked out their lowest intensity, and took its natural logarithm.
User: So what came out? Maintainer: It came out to 5.58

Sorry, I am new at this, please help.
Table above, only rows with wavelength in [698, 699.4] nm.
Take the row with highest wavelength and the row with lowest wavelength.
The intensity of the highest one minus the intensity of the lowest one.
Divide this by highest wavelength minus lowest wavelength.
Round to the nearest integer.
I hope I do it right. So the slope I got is 16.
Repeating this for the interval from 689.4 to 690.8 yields 14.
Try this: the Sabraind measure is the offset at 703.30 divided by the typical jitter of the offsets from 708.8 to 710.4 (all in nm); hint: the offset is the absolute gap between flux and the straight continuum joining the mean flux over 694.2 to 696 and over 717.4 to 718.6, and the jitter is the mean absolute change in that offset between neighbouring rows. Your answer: 2.2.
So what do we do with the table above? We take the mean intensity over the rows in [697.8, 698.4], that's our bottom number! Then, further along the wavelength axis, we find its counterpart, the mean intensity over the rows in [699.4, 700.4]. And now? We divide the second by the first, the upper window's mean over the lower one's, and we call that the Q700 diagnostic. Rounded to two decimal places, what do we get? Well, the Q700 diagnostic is 1.05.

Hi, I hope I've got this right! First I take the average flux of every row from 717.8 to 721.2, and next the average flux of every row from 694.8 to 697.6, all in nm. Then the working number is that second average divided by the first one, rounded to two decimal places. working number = 1.01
